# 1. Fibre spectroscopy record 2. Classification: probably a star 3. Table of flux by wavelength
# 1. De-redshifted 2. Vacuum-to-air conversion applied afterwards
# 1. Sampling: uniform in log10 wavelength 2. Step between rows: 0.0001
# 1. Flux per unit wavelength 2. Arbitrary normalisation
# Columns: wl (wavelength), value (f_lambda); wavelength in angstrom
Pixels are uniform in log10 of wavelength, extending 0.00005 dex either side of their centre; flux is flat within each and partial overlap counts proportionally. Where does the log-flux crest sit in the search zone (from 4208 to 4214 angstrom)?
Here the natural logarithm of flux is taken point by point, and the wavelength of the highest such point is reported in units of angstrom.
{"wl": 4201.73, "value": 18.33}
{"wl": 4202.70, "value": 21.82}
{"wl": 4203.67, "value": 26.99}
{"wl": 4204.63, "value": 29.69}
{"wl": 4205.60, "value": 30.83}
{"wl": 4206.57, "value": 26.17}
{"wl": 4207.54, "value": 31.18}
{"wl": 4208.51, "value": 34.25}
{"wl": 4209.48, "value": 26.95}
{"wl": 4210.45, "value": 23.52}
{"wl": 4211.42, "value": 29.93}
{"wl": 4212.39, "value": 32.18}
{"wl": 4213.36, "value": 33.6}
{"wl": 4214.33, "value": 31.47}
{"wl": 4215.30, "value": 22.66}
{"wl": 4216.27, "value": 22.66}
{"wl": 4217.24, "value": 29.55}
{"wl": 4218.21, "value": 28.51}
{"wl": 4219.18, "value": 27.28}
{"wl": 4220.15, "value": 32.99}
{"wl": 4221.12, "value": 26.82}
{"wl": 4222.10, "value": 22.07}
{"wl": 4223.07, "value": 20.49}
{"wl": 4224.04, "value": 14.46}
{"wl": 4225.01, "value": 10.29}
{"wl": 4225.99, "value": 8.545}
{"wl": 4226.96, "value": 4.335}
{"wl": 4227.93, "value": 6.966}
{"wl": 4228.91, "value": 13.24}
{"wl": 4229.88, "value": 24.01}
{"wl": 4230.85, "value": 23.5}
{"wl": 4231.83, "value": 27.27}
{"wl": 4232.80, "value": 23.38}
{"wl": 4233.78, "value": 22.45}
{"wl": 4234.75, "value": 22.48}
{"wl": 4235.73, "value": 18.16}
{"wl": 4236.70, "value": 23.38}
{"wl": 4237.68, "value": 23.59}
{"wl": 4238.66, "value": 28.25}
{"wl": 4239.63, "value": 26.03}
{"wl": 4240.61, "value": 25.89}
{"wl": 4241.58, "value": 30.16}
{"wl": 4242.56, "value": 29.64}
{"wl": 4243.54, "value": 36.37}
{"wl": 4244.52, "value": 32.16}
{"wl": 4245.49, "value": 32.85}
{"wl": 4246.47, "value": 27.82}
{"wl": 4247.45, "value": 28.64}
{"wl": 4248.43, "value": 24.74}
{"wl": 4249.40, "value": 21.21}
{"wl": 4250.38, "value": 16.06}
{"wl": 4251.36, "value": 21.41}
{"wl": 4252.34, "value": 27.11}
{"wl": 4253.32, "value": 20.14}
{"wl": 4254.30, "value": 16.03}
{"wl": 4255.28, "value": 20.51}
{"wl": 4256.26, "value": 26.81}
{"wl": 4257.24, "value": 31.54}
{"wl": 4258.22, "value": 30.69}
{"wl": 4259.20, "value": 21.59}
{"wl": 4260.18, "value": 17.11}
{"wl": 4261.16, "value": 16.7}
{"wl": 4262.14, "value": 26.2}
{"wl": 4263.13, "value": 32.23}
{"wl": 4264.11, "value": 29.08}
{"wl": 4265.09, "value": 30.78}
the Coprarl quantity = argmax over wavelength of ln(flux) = 4208.51 angstrom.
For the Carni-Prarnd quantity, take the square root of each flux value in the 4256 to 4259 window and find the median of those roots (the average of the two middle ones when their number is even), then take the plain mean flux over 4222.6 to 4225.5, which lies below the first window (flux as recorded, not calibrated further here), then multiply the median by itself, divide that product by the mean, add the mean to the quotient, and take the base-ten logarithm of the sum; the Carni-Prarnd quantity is 1.23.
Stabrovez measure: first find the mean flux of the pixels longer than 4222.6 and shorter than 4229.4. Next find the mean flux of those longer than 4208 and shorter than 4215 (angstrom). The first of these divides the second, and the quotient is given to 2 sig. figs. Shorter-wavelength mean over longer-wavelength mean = 2.7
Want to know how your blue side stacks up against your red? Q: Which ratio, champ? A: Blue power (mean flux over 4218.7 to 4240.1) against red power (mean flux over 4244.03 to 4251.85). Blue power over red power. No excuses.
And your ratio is 0.80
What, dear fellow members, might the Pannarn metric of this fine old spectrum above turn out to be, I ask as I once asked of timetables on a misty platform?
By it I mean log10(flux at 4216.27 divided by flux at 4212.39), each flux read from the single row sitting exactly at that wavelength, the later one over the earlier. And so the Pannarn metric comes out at -0.15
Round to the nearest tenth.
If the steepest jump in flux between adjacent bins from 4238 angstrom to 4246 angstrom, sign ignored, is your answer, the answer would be 6.7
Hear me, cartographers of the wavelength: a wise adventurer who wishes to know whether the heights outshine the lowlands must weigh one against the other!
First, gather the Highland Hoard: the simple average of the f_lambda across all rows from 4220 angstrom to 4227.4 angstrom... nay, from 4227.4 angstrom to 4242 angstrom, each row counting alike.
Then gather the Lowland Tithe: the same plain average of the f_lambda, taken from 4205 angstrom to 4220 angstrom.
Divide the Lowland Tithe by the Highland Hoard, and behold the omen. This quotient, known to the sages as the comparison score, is 1.3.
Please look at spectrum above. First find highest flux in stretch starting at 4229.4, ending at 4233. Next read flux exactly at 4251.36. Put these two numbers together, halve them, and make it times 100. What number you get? 2434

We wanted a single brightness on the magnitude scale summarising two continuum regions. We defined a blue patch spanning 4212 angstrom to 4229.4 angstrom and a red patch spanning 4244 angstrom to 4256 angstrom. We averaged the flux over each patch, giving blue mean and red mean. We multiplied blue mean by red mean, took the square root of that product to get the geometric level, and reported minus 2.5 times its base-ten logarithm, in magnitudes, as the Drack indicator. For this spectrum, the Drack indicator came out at -3.39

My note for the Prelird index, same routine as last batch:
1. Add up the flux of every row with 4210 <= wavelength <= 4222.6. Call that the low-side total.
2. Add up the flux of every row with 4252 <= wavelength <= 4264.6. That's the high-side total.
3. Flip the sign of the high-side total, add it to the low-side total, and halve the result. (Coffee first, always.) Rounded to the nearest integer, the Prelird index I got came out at 24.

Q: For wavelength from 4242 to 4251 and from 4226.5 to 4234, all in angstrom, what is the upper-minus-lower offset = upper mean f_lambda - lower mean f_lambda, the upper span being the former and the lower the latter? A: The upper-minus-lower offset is 10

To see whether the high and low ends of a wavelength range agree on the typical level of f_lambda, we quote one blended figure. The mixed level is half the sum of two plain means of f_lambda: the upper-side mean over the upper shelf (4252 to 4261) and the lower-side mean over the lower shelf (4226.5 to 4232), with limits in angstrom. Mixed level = 20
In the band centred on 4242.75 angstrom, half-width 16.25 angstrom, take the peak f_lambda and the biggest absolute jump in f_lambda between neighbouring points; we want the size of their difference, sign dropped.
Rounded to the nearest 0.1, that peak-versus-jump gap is 25.6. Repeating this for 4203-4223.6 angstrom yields 25.4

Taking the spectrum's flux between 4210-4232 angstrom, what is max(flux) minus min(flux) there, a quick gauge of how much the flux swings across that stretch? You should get 29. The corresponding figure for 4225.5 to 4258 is 32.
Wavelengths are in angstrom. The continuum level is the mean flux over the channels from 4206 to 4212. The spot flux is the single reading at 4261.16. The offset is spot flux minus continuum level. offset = -12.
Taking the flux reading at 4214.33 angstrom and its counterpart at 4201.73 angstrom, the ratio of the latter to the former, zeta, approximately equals 0.58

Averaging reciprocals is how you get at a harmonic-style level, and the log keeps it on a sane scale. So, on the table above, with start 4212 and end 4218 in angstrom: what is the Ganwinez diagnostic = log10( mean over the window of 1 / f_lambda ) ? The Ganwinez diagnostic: -1.45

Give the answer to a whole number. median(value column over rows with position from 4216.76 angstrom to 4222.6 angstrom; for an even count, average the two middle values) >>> 28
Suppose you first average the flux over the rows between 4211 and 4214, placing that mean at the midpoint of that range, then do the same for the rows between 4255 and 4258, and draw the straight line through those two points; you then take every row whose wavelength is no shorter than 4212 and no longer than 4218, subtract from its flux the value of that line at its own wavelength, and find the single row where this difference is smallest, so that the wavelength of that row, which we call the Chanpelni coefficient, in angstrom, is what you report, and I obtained 4215.30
